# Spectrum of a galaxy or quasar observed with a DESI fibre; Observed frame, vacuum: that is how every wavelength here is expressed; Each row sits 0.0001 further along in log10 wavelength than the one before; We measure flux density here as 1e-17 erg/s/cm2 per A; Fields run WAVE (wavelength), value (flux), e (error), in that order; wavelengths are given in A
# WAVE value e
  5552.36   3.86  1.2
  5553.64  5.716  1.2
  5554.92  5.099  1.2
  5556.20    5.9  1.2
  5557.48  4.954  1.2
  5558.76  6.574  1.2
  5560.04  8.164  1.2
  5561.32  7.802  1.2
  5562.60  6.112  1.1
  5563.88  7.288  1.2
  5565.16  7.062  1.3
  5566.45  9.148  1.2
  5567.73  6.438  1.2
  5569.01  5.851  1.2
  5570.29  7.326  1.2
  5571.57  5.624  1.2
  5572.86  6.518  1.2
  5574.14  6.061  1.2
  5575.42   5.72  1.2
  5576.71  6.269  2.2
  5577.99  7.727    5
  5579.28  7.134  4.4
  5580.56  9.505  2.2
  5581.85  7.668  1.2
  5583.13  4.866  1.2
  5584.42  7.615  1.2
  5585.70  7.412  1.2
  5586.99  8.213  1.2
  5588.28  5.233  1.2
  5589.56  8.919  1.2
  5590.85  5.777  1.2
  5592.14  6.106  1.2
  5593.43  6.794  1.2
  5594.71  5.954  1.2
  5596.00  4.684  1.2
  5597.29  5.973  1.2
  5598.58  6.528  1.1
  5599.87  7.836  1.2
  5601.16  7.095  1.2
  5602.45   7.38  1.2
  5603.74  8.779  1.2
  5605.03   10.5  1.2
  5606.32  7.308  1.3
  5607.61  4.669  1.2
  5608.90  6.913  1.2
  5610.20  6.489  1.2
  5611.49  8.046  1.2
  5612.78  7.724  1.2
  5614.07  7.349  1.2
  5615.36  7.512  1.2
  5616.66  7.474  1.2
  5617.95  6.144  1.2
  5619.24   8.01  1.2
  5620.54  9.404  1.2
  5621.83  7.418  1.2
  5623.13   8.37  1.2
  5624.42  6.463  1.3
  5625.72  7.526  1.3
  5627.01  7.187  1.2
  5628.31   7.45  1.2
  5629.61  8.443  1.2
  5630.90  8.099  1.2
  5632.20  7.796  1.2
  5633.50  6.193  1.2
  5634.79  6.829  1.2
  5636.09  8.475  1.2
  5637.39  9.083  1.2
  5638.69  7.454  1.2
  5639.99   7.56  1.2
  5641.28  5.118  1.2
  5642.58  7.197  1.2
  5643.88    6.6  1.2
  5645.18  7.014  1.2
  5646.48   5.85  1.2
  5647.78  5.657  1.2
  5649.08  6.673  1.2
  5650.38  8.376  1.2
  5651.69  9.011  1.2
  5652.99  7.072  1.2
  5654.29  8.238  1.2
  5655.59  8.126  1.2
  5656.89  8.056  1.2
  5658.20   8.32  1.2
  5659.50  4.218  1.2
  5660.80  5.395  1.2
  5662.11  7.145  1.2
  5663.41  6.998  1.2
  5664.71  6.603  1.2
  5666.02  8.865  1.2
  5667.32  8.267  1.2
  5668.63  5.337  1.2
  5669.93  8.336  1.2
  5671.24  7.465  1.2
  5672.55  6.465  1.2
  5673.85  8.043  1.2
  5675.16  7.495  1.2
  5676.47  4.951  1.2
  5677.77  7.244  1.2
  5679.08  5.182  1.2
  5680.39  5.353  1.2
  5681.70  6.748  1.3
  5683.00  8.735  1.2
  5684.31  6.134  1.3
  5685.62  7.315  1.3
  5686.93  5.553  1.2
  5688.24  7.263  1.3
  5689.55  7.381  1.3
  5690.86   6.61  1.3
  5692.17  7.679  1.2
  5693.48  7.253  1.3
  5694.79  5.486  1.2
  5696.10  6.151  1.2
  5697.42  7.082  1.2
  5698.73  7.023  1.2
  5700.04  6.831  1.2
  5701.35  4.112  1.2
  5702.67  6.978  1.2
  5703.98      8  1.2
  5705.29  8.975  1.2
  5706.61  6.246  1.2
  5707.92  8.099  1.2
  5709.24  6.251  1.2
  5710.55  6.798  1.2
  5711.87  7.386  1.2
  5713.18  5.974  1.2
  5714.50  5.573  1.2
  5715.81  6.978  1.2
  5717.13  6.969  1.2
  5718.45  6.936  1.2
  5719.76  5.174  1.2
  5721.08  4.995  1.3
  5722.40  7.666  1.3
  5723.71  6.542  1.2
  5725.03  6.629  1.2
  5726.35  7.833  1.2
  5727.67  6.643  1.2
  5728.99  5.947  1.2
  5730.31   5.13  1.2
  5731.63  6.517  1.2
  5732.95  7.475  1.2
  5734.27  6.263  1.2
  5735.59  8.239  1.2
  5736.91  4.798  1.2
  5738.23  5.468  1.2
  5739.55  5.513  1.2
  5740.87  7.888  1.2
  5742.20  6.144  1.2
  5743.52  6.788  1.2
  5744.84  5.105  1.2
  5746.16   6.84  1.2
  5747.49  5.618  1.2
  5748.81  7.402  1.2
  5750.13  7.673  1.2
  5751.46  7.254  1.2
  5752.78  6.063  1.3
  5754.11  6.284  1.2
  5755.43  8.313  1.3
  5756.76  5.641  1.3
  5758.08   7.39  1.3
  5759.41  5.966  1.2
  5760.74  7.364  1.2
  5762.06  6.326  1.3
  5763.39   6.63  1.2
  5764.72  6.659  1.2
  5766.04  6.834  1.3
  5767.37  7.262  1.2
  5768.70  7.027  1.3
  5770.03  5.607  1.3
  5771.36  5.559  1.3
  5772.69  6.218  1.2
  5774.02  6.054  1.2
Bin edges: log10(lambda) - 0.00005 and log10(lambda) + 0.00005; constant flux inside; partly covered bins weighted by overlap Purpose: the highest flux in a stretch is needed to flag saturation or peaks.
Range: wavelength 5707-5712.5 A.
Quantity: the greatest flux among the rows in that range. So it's 8.099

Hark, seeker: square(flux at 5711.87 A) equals 55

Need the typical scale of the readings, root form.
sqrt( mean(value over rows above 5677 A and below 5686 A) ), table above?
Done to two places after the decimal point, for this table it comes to 2.58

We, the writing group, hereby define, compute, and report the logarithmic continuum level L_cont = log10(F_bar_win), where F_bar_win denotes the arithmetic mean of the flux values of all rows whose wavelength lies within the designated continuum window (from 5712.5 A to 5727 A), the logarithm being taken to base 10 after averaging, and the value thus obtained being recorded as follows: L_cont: 0.812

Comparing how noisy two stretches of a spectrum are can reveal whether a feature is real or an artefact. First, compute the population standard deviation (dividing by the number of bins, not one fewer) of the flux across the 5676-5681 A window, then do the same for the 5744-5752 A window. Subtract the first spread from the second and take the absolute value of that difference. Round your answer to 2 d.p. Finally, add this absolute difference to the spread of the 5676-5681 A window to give 0.95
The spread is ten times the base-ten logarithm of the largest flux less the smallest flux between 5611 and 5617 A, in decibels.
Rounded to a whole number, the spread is -2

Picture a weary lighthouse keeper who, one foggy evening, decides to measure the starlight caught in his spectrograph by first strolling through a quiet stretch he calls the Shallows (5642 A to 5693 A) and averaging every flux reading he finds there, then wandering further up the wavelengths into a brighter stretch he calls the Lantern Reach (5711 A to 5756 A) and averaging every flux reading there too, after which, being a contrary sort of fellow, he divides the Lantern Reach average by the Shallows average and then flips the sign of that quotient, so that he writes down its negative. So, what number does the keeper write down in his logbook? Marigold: -0.93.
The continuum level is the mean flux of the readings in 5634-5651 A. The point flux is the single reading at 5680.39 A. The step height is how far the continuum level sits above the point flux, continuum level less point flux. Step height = 1.7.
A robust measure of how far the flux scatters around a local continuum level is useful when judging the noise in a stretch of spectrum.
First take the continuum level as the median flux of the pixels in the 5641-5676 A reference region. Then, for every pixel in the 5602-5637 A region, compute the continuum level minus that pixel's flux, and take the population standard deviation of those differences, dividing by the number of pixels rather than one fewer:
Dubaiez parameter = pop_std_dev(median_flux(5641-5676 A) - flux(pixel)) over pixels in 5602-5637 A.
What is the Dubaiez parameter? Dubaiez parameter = 1.10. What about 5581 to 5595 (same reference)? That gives 1.23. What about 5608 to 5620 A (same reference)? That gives 0.62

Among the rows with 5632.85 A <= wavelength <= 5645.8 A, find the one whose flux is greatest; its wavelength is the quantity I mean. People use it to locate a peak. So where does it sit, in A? 5637.39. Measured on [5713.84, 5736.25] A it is 5735.59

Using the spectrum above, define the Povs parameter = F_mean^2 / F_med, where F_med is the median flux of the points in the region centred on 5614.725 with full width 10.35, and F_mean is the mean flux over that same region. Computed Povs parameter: 7.20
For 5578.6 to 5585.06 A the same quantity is 7.11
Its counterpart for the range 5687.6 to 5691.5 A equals 6.91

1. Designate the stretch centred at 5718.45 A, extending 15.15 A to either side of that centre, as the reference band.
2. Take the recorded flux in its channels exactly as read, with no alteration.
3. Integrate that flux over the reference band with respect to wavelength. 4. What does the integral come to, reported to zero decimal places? 204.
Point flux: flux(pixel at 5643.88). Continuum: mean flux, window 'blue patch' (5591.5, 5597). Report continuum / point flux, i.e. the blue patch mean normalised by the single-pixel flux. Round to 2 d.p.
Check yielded 0.89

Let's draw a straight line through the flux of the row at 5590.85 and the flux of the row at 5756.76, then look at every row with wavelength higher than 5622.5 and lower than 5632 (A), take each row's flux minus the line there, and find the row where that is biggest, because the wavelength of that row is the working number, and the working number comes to 5629.61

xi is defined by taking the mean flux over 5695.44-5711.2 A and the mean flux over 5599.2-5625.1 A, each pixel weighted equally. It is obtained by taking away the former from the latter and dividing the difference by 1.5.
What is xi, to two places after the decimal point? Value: 0.44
